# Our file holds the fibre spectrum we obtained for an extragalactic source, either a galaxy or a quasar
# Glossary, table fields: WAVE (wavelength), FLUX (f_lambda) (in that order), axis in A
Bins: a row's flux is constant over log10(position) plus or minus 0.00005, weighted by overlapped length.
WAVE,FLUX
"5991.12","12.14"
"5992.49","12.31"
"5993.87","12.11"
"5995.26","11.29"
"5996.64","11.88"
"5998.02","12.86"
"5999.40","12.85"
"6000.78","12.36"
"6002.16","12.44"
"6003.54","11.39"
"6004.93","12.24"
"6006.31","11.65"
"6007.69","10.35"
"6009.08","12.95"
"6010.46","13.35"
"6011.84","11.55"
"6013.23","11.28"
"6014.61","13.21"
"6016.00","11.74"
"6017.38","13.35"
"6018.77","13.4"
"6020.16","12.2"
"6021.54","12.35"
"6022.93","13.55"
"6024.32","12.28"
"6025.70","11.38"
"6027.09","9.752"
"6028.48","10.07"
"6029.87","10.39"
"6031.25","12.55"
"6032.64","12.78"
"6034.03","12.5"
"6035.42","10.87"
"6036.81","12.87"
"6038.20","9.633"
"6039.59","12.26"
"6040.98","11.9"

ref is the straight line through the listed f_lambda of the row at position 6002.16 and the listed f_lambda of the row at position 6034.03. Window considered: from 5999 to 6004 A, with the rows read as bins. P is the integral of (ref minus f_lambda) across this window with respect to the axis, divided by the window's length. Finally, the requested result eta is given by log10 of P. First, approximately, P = 0.17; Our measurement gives -0.8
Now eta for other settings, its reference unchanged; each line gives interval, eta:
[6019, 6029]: -0.1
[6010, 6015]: -0.7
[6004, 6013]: -0.3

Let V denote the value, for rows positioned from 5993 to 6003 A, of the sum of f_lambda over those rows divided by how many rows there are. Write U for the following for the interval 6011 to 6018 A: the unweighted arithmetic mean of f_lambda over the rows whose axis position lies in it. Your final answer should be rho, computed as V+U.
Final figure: 24.48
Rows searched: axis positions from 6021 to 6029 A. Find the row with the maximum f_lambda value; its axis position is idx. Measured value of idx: 6022.93 A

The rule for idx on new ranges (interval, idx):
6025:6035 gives 6032.64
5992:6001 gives 5998.02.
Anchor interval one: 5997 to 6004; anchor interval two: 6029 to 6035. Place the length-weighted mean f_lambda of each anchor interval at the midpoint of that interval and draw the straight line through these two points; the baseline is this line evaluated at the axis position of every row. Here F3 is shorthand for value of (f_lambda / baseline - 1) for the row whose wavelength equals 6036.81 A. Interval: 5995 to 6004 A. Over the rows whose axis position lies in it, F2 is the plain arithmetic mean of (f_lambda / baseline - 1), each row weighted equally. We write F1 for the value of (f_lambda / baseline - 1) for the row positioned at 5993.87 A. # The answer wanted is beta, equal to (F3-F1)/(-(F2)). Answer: 5.3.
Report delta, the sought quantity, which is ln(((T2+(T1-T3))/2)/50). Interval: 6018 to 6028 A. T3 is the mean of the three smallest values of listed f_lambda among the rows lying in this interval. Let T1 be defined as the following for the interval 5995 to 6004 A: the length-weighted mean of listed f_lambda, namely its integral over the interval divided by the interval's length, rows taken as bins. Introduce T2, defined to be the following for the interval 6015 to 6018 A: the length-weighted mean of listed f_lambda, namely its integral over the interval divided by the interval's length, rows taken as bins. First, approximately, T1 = 12.2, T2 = 12.59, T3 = 11.1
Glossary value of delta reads -1.99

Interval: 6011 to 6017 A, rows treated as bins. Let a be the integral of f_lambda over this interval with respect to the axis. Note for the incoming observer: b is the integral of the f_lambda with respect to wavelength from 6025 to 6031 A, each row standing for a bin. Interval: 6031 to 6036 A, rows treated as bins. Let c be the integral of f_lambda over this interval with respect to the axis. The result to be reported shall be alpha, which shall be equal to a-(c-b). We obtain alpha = 75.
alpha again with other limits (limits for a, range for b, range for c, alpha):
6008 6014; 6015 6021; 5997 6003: 74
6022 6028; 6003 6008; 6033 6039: 58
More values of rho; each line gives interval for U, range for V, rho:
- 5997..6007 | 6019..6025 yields 24.85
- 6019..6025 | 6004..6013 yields 24.61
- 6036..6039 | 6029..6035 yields 23.31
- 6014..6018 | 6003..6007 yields 24.53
